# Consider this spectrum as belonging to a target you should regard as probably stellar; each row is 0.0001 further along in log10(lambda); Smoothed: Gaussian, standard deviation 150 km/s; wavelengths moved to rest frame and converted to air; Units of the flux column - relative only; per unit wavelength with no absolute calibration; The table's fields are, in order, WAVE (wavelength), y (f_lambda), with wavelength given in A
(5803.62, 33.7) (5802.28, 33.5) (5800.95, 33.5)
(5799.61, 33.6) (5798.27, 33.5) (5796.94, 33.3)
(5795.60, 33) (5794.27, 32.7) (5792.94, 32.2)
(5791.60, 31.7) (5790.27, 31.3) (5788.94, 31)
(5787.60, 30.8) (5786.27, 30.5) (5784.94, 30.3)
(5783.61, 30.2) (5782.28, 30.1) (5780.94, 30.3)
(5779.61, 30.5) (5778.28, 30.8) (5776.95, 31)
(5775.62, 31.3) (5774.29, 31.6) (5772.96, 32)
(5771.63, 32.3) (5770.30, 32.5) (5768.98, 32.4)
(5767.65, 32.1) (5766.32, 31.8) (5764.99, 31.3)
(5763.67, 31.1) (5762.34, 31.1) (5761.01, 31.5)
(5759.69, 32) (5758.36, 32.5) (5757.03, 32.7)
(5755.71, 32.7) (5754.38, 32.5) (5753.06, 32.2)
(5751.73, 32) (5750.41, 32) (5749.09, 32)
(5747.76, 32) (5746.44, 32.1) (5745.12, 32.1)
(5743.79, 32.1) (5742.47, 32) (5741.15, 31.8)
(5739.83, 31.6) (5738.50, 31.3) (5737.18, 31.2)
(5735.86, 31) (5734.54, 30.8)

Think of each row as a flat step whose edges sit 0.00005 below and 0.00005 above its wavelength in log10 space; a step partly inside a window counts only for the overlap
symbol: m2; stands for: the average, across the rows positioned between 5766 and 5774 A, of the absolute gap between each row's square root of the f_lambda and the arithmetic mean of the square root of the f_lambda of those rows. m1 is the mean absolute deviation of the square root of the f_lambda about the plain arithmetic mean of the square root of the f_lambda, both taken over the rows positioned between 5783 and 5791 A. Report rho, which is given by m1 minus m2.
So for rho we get 0.01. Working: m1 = 0.032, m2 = 0.019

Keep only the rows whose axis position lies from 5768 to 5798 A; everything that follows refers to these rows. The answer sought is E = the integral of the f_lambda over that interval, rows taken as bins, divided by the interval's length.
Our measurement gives 31.5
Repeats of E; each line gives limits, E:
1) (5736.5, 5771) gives 31.9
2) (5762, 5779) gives 31.7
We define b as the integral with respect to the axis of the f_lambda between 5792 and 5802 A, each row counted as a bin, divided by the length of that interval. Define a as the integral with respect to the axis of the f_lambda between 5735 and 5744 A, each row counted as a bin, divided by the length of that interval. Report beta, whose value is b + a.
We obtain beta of 64.6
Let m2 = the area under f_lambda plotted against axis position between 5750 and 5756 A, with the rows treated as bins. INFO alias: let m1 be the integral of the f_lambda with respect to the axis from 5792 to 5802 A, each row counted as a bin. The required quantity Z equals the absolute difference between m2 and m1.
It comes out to 137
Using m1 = 331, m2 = 194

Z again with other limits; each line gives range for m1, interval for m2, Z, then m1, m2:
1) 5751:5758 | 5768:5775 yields 2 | 227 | 225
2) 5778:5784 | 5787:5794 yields 38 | 182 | 220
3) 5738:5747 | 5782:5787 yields 135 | 287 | 152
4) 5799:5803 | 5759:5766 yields 86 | 134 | 220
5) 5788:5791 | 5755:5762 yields 132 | 93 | 225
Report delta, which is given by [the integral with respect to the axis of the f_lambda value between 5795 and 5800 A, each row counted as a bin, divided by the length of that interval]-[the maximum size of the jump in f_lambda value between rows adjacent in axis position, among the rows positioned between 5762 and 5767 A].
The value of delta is 32.8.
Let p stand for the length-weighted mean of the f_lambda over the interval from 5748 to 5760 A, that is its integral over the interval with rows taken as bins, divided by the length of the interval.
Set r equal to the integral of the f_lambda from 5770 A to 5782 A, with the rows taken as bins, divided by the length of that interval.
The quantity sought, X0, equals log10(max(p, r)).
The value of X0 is 1.509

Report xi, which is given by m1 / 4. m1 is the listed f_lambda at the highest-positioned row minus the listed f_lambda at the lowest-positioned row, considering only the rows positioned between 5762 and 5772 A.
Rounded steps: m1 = 1.2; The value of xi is 0.30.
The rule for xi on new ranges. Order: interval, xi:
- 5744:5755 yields 0.10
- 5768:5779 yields -0.40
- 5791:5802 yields 0.45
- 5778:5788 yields 0.00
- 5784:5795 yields 0.60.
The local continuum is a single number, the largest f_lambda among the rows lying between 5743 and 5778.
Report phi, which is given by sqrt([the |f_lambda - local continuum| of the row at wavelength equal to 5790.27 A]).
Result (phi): 1.18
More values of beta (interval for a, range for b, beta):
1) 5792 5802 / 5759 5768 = 64.6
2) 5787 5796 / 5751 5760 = 64.2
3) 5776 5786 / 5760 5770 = 62.2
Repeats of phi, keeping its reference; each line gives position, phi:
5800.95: 0.89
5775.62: 1.18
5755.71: 0.00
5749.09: 0.84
